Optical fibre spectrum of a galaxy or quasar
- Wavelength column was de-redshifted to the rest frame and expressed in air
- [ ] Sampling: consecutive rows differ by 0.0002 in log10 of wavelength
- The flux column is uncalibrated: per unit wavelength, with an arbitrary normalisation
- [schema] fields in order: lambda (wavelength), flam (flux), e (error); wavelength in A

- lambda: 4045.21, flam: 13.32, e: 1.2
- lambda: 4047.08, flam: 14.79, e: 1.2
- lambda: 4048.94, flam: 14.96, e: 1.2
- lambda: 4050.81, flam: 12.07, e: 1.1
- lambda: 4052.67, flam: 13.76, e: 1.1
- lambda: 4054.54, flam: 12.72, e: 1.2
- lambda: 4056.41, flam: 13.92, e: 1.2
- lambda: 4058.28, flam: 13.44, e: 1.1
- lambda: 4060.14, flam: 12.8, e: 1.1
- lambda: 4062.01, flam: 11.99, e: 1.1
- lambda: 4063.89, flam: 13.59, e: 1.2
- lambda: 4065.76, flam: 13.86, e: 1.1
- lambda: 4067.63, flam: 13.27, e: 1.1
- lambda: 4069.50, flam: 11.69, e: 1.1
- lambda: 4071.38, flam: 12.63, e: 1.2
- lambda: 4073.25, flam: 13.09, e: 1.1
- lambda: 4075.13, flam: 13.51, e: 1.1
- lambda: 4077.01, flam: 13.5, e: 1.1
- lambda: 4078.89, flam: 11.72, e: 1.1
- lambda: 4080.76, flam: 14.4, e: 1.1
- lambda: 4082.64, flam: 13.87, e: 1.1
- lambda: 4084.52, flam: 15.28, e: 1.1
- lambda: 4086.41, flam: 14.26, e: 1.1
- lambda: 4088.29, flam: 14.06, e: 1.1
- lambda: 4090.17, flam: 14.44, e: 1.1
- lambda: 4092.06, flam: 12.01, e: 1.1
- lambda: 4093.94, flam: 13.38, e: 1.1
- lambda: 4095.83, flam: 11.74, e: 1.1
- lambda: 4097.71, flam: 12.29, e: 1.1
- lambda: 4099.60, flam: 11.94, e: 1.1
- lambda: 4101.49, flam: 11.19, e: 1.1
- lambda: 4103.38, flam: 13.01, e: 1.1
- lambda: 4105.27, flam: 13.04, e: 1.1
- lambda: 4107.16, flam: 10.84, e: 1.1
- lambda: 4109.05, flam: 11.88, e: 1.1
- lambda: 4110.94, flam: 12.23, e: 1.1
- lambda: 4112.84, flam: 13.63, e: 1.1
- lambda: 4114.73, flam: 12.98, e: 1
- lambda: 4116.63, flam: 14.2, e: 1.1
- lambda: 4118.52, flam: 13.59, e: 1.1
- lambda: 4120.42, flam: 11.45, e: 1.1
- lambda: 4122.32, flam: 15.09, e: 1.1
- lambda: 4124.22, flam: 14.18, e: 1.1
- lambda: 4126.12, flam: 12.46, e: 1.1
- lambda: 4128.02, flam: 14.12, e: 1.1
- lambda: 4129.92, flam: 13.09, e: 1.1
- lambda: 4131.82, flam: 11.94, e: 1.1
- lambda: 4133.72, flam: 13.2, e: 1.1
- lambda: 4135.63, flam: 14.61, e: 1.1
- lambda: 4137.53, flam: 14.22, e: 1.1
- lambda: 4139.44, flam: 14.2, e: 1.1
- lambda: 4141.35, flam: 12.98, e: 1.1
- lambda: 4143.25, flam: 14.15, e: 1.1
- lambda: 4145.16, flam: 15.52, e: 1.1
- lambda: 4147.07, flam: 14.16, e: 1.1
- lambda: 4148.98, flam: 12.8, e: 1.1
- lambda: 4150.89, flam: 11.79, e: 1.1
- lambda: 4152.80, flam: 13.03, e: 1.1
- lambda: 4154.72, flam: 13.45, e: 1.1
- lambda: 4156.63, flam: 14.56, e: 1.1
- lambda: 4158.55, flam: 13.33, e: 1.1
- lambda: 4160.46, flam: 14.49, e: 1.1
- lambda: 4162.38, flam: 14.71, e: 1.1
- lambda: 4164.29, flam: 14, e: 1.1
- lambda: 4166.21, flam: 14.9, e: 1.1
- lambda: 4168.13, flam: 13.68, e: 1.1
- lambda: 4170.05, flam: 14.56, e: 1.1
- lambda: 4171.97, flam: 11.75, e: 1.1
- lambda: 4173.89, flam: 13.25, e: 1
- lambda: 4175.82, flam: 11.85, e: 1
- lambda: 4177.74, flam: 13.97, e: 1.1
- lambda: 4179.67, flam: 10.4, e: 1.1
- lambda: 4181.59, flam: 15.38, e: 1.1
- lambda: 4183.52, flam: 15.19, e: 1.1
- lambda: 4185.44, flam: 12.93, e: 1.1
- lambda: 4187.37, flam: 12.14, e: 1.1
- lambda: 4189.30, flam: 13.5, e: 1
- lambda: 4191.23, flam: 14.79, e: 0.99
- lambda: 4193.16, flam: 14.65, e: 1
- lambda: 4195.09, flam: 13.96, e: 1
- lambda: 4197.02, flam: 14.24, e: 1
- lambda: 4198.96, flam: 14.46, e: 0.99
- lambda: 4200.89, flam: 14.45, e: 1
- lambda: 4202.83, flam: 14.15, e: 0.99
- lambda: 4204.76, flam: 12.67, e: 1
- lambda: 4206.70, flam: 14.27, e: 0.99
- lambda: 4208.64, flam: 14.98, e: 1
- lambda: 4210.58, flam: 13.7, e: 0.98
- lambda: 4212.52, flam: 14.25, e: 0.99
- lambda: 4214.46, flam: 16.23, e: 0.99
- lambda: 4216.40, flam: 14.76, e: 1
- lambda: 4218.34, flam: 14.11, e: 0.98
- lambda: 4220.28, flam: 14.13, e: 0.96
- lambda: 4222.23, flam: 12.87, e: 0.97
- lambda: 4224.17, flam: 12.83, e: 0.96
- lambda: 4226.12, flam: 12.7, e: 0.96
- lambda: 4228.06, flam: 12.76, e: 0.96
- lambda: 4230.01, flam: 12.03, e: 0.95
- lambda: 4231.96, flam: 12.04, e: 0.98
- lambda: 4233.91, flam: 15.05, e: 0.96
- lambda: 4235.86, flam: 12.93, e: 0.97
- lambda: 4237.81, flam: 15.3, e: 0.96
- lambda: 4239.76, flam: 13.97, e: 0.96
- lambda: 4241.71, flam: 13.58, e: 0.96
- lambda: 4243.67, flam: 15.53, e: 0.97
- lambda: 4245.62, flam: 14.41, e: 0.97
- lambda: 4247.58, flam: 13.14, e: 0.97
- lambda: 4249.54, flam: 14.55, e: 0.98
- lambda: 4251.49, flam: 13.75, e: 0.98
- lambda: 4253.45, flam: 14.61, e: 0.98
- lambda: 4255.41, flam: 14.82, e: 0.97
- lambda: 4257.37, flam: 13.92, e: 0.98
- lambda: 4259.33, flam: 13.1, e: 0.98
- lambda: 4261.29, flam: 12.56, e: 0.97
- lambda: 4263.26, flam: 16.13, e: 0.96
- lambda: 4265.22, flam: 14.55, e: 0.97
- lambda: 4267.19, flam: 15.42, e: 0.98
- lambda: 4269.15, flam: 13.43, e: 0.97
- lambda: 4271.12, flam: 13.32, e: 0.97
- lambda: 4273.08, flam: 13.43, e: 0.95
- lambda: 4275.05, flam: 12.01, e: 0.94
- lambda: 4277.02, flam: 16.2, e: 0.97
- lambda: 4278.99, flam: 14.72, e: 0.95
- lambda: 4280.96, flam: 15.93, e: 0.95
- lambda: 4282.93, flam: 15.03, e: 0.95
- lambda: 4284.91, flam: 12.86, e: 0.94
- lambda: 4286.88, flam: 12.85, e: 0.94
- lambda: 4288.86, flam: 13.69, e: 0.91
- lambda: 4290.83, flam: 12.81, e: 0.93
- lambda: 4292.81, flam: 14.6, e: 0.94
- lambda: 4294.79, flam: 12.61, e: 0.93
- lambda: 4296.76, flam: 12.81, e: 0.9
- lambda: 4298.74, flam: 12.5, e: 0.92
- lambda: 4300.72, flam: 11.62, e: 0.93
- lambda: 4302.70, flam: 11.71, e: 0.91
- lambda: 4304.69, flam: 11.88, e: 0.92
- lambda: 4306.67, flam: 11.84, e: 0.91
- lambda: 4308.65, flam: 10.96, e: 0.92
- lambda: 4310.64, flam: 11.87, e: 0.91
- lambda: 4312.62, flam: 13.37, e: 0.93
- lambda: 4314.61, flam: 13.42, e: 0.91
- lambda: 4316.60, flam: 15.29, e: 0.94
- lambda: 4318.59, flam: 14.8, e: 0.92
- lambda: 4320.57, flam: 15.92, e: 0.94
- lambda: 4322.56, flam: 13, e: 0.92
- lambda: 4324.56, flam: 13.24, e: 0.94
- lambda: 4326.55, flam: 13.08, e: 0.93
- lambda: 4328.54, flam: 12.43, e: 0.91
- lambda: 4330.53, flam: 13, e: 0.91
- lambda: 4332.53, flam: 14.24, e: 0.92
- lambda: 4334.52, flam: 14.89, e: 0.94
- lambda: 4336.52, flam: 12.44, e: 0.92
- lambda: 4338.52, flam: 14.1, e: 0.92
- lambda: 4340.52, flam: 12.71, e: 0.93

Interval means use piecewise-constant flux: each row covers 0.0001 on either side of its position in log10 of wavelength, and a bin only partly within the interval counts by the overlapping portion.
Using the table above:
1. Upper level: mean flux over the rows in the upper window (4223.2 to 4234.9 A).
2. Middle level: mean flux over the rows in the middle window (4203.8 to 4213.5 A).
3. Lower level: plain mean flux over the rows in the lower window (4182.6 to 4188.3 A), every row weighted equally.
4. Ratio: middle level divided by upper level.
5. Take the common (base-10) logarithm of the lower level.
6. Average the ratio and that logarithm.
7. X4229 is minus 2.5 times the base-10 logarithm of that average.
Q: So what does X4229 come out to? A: -0.11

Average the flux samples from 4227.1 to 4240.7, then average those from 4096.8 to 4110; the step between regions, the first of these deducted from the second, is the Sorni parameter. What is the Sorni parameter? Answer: -1.41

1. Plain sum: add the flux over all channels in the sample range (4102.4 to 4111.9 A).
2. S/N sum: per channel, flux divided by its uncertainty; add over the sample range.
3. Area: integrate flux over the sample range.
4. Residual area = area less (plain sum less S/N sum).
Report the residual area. 110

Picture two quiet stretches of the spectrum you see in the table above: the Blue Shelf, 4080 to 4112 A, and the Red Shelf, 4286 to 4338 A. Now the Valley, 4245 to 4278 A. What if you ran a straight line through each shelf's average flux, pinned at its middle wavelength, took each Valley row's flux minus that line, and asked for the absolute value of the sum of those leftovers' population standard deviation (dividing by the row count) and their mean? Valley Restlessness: 2.14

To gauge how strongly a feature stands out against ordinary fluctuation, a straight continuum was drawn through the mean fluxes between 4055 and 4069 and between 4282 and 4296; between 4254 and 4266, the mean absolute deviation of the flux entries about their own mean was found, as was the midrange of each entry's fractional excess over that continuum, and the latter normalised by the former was 0.07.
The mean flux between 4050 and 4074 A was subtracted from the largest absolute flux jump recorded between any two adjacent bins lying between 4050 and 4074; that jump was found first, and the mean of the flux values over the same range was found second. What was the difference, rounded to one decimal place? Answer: -11.3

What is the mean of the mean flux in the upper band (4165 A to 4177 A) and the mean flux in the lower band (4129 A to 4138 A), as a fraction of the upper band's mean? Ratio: 1.00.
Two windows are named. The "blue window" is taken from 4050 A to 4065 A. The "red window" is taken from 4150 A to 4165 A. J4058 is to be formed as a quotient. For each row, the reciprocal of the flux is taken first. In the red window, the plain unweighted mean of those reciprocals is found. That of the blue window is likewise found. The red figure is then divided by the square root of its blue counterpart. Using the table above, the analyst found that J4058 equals 0.265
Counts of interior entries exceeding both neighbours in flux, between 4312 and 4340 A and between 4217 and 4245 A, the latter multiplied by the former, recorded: 16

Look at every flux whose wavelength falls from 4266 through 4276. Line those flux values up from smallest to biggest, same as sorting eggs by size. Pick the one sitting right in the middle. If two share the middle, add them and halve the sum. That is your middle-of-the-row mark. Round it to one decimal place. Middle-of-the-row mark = 13.4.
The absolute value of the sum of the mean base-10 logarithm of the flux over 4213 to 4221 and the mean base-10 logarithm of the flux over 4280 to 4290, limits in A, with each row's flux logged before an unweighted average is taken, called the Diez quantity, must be 2.32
